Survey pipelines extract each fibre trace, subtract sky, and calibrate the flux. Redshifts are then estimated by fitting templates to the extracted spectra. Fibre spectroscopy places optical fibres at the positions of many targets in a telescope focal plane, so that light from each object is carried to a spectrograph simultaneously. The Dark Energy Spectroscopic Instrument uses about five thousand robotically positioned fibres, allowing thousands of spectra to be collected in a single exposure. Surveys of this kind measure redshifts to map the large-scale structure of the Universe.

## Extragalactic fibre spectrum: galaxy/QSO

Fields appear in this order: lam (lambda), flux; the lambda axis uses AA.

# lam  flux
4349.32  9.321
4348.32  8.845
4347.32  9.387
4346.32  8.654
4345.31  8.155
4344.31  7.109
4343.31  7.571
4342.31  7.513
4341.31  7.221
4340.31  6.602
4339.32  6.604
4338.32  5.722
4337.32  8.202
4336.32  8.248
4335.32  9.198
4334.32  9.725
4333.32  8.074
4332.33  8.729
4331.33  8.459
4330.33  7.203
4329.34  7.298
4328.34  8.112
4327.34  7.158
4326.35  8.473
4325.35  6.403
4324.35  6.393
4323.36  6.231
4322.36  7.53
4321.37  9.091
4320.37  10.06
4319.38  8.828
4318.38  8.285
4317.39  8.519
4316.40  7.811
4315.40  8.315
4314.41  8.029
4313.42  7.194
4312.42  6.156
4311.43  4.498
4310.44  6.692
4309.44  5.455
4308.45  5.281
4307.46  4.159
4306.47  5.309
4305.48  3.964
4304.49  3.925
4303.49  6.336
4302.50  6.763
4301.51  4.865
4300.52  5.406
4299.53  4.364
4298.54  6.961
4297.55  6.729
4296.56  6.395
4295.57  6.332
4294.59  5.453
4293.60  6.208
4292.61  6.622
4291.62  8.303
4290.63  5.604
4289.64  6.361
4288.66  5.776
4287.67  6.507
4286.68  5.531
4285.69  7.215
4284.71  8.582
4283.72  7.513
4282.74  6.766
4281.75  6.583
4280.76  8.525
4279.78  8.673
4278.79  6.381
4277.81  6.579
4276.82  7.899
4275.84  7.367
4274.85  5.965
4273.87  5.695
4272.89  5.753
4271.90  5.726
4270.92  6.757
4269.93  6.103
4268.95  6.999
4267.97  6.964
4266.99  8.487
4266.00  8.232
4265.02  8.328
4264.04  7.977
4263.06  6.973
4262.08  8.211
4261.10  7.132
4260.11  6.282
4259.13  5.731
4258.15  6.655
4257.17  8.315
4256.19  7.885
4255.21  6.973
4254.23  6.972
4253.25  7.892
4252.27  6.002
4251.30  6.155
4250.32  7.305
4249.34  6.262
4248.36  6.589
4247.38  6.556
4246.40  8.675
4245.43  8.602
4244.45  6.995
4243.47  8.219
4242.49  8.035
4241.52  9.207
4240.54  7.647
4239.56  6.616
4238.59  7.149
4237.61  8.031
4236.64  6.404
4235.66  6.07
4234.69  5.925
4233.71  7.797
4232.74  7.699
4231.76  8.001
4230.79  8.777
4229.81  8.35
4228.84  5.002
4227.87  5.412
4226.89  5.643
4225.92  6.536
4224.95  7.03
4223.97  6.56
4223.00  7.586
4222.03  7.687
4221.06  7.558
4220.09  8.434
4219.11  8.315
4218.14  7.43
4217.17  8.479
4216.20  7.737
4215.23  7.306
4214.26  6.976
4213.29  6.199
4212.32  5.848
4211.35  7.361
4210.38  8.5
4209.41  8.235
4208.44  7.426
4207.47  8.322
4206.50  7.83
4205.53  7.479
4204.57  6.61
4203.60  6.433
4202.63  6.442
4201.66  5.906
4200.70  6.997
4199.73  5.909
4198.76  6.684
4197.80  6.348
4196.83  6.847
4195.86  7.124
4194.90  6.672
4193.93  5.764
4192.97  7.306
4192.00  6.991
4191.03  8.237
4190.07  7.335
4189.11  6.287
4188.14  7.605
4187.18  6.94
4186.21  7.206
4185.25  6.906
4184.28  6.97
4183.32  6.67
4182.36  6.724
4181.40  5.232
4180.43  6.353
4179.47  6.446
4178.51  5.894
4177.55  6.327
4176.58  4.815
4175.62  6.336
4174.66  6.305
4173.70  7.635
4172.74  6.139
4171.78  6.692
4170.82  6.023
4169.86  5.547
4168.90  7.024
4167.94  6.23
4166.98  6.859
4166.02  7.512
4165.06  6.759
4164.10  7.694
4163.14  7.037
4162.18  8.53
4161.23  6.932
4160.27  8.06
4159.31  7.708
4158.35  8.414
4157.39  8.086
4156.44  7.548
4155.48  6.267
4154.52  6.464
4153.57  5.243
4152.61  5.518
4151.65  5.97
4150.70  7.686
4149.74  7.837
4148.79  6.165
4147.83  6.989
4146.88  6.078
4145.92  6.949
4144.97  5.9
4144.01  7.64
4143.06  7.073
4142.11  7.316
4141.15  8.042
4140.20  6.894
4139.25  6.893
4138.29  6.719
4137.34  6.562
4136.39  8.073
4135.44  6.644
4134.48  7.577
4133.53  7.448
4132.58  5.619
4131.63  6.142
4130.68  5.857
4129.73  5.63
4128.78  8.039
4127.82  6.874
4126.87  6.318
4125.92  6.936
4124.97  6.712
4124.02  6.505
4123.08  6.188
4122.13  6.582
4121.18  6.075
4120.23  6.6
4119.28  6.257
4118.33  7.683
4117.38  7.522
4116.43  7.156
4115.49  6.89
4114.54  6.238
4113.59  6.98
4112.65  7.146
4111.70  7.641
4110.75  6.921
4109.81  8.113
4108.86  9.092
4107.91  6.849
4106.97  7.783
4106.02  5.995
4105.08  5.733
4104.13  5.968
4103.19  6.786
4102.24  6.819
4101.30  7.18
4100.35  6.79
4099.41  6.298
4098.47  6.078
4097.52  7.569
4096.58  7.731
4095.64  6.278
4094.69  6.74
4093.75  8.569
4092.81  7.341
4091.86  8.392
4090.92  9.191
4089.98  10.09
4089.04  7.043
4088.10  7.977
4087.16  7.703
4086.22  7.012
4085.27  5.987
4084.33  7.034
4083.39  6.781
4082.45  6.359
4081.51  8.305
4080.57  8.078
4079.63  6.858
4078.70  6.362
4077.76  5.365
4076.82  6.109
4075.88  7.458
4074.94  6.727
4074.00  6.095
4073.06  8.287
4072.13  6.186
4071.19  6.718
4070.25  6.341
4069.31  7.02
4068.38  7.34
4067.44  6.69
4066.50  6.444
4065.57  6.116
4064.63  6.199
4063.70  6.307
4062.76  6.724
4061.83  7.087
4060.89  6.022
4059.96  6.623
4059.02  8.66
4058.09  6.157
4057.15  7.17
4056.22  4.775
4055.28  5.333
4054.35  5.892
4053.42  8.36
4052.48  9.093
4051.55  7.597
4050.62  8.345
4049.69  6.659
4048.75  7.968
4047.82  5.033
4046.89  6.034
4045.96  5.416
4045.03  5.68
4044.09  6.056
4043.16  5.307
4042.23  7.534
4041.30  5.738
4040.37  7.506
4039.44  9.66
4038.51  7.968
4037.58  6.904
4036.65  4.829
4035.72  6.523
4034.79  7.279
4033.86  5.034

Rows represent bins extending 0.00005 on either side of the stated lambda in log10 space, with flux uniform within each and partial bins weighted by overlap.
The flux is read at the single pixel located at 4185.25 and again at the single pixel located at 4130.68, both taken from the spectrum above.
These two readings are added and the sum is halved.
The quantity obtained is 6.4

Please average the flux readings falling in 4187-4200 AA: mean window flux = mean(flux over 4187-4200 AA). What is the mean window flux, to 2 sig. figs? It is 6.9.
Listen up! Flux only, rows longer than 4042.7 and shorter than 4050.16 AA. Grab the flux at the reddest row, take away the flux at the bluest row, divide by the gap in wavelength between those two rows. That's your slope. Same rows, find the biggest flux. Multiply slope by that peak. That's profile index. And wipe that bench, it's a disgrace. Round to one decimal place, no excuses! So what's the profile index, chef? 1.6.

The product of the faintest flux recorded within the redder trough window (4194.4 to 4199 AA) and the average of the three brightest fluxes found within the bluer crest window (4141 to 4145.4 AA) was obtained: 49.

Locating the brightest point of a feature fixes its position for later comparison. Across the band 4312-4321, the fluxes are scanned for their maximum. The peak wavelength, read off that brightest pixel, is 4320.37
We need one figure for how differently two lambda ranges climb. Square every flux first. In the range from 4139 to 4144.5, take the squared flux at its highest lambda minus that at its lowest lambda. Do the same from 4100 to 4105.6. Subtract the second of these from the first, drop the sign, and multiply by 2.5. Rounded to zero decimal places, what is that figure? 60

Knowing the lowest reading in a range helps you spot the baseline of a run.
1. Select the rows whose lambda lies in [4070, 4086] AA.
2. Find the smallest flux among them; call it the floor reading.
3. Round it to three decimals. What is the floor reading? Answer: 5.365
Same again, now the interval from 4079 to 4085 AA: 6.359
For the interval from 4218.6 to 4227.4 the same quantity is 5.643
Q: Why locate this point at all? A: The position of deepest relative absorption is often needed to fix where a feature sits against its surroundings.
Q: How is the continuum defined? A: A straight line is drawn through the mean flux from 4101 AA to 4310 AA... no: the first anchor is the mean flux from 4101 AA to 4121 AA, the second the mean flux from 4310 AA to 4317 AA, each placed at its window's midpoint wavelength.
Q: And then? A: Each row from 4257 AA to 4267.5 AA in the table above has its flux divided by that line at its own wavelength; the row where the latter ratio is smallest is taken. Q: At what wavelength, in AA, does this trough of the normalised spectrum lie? 4259.13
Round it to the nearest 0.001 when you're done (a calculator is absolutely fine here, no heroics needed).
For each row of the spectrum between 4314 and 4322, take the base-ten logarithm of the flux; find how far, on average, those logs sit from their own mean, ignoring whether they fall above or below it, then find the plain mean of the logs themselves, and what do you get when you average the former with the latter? 0.480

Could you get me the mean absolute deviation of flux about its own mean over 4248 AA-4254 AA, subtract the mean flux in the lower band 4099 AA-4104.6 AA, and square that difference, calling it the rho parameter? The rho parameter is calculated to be 37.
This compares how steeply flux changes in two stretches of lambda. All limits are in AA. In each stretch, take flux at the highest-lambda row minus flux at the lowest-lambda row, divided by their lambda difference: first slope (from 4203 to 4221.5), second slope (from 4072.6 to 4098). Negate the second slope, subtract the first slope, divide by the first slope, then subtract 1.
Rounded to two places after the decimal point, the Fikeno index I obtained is -1.54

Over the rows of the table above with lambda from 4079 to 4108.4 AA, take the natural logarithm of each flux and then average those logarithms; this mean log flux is 1.97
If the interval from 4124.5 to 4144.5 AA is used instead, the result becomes 1.93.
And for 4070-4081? 1.90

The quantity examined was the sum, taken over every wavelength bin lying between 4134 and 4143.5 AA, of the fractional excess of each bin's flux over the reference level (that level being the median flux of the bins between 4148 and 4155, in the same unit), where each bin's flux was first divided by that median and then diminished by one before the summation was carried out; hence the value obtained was 1.6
